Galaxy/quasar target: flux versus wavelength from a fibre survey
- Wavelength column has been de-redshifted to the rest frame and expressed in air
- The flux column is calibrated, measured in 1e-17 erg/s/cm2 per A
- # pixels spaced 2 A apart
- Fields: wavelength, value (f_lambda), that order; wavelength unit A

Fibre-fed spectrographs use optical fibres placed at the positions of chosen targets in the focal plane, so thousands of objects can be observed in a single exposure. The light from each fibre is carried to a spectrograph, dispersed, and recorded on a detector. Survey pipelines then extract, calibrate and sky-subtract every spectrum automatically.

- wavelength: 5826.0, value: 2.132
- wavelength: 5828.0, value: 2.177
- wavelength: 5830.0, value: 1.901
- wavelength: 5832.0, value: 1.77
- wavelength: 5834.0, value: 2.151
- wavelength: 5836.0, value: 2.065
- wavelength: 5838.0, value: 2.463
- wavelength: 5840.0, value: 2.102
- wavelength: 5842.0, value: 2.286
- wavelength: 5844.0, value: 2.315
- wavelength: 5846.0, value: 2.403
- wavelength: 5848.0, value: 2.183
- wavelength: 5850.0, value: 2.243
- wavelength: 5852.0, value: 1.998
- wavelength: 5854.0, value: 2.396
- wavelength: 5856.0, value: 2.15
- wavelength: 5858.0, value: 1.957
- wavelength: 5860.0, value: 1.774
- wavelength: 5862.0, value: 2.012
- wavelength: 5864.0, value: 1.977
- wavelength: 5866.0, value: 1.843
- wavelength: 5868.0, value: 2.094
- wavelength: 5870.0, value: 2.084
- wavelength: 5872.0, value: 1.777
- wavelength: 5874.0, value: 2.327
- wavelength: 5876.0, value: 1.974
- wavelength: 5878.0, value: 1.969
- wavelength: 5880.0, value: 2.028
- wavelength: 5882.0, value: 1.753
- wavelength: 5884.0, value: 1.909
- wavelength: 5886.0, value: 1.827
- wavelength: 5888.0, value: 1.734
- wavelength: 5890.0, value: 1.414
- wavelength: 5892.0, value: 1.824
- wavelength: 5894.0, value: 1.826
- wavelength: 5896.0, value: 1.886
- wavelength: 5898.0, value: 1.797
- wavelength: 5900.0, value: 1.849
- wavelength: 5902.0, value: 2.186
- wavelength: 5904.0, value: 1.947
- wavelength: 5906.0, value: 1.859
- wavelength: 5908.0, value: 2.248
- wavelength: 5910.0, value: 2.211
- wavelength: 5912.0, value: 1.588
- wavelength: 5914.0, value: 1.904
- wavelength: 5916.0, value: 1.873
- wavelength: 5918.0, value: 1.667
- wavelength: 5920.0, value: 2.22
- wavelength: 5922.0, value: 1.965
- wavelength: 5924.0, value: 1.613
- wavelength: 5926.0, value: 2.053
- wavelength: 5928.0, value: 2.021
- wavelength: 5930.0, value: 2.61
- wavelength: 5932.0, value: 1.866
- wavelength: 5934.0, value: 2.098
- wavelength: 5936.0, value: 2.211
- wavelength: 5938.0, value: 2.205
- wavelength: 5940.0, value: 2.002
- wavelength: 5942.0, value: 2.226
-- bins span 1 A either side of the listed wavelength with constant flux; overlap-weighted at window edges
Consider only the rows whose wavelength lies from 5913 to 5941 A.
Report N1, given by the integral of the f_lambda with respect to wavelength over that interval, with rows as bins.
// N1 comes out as 57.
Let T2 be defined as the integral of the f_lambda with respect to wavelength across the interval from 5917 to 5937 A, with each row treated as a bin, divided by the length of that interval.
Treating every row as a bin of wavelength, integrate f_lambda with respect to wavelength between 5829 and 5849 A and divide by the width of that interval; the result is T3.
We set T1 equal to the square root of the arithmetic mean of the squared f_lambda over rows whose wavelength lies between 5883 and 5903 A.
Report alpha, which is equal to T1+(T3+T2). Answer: 6.03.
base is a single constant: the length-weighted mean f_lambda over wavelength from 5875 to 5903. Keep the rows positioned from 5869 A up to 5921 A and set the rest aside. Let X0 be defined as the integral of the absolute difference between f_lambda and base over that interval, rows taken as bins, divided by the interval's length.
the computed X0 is 0.16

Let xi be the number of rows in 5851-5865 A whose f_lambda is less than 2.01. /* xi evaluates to 4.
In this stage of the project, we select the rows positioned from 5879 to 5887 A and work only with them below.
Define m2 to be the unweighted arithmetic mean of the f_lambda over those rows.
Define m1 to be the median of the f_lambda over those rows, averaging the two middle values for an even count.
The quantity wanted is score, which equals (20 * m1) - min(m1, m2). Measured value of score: 35.5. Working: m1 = 1.87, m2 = 1.88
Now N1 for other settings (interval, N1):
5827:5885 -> 120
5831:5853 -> 48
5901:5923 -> 43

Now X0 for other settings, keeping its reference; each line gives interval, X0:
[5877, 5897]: 0.11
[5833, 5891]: 0.25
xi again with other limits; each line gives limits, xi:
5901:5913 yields 3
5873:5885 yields 4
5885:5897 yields 6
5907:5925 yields 6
